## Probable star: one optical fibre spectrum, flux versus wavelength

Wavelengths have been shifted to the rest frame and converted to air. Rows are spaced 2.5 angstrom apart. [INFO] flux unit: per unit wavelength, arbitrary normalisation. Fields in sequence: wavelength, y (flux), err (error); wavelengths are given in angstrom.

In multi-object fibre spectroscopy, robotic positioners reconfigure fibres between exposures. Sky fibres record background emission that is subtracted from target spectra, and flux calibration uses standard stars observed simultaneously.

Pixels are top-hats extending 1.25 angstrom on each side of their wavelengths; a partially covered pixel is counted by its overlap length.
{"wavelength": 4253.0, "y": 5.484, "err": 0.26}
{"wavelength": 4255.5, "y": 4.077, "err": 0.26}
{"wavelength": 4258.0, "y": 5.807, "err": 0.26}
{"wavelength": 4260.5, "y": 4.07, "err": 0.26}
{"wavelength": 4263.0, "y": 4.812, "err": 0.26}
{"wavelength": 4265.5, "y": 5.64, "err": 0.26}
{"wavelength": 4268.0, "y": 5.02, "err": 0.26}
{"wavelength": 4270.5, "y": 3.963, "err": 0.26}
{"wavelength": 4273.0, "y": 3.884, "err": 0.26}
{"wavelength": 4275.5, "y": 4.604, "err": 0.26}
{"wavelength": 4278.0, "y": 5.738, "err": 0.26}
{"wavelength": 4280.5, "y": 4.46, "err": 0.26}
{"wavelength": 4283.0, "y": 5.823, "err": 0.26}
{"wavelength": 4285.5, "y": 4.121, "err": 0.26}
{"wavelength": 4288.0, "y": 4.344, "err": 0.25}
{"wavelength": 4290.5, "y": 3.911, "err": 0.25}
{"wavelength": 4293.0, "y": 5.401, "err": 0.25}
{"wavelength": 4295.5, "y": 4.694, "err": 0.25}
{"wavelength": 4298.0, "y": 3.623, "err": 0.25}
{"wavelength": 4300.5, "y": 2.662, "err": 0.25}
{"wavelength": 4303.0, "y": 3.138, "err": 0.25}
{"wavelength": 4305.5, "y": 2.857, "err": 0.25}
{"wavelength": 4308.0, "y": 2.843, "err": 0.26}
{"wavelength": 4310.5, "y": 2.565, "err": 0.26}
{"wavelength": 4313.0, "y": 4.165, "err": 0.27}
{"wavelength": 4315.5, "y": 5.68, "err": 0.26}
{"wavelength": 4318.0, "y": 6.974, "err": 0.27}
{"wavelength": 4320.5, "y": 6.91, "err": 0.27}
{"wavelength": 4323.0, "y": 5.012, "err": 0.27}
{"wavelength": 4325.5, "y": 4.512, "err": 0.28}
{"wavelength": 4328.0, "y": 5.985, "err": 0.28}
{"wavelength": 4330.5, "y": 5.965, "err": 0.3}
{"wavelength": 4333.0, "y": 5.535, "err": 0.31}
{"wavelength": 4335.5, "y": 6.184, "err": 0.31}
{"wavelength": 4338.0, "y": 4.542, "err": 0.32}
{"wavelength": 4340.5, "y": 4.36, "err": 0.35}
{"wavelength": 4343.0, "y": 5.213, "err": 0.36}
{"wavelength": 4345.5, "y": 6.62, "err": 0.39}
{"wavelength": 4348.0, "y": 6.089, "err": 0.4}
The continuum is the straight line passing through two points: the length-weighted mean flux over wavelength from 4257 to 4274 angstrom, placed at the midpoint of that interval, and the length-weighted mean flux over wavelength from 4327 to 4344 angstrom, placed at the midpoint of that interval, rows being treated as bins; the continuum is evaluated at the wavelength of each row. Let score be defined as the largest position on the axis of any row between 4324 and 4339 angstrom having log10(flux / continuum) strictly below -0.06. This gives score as 4338.0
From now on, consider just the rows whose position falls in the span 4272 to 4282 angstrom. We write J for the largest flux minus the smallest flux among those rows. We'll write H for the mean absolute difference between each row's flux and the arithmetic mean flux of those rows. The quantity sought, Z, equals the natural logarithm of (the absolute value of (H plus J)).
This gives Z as 0.9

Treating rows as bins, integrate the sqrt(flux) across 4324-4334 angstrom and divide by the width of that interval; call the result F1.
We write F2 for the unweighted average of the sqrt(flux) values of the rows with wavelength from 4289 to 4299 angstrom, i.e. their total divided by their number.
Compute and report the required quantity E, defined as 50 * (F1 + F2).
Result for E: 222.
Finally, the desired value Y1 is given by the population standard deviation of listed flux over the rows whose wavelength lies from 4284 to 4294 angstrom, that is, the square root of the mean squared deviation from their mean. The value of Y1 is 0.57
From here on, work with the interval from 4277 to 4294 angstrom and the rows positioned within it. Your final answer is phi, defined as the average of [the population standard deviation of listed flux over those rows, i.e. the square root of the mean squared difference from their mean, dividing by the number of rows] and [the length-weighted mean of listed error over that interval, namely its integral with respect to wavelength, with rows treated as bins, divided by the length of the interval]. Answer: 0.50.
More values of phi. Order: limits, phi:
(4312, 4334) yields 0.59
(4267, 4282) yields 0.45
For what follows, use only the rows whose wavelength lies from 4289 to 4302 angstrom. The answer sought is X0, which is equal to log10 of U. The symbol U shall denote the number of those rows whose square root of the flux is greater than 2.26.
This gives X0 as 0.0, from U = 1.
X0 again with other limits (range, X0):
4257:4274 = 0.3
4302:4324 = 0.5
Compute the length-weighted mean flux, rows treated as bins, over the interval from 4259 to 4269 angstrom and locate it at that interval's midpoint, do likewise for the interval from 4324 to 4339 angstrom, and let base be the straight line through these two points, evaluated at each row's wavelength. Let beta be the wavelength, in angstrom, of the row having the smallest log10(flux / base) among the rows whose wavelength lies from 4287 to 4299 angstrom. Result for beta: 4298.0 angstrom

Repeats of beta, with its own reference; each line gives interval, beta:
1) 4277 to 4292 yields 4290.5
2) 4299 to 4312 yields 4310.5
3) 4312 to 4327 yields 4313.0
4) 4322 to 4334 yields 4325.5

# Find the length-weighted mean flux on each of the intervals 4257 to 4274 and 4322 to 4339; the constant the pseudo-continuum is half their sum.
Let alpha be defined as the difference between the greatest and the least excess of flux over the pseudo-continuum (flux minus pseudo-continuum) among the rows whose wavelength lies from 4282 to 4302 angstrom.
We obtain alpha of 3.2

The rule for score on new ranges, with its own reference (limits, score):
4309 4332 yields 4325.5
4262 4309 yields 4308.0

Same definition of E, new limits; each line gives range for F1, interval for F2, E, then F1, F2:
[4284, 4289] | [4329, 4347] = 221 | 2.07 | 2.34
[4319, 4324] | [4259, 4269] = 233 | 2.45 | 2.21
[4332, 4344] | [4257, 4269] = 226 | 2.27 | 2.25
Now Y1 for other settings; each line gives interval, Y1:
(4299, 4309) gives 0.17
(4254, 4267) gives 0.74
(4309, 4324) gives 1.55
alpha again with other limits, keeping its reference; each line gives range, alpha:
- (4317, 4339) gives 2.5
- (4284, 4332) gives 4.4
